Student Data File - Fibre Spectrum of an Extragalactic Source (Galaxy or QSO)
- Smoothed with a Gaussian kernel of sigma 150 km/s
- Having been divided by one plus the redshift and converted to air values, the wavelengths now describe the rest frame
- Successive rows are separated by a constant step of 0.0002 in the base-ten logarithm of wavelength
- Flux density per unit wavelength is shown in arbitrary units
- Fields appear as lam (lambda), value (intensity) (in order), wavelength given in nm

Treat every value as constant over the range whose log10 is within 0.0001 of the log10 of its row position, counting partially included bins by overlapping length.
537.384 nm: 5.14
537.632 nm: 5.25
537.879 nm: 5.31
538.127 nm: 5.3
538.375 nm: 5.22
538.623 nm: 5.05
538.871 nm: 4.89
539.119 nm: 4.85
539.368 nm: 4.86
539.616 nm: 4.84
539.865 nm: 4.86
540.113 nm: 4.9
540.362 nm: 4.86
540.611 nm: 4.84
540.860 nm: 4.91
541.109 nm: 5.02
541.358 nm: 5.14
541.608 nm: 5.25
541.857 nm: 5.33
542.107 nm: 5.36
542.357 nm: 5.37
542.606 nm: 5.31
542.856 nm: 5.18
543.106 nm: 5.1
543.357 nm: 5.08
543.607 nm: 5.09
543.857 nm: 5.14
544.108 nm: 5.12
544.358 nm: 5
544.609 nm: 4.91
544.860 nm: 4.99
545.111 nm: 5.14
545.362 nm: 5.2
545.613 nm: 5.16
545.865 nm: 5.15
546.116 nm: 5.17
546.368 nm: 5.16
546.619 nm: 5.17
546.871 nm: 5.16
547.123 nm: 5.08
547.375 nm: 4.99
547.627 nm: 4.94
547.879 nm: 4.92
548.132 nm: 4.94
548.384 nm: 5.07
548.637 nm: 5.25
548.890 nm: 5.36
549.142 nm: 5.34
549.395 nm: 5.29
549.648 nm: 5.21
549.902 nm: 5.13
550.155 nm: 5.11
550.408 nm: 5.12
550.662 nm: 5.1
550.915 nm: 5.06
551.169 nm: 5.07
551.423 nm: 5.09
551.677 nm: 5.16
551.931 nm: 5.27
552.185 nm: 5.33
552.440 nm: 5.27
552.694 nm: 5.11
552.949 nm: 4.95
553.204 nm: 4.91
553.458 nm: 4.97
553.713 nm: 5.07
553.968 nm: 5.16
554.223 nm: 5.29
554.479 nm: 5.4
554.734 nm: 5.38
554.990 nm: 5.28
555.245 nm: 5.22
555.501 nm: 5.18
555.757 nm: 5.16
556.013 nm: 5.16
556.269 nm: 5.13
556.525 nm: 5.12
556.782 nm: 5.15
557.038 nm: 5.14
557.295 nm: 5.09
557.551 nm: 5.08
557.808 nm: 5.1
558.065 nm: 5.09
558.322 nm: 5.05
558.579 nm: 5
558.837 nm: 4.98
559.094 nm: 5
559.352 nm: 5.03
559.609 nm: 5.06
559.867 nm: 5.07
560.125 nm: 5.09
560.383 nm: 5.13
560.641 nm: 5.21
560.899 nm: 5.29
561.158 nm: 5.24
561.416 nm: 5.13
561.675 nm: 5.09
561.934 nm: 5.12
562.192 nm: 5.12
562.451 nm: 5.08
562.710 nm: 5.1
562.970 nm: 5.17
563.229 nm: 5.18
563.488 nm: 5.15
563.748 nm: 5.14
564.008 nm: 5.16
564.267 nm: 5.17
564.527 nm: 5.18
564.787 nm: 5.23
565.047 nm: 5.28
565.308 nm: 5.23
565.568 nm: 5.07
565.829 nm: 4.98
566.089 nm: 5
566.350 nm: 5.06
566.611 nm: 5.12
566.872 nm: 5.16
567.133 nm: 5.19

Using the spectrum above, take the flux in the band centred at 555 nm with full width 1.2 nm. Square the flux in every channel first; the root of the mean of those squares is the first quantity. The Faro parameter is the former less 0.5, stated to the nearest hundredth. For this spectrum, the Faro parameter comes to 4.79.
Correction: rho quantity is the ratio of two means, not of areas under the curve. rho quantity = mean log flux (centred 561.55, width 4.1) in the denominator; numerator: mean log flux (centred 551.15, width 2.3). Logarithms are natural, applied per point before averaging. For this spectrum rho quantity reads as 1.001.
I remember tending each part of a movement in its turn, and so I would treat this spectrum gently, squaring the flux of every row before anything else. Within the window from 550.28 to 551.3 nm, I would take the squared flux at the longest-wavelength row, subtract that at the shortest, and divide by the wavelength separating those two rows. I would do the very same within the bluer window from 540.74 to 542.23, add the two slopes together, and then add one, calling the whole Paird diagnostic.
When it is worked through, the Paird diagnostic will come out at 4.0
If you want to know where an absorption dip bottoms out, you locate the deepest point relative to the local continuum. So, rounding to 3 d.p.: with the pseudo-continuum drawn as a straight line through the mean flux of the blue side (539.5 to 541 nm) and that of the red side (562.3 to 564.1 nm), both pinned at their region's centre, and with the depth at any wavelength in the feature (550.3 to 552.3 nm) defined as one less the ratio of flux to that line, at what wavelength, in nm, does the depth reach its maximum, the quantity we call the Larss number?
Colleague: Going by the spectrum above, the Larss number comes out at 550.915 nm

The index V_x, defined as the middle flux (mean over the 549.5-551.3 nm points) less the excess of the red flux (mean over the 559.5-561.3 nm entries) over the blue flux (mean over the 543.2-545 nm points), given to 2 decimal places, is 5.01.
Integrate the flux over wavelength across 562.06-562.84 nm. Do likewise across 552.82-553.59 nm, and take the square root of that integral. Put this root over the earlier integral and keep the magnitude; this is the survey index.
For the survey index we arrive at 0.490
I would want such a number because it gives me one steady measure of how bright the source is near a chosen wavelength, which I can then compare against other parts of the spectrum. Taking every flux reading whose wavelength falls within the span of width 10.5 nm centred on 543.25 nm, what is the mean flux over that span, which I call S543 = 5.072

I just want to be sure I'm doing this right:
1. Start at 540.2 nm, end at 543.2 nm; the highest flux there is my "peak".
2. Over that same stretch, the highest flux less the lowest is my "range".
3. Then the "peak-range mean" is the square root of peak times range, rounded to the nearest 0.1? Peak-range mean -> 1.7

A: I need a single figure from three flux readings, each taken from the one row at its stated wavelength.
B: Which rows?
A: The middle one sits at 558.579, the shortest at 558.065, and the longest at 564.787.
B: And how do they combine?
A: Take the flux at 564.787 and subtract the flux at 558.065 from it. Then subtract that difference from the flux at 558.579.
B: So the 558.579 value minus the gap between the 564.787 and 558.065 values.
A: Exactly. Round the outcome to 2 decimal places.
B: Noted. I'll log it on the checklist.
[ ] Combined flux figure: 4.86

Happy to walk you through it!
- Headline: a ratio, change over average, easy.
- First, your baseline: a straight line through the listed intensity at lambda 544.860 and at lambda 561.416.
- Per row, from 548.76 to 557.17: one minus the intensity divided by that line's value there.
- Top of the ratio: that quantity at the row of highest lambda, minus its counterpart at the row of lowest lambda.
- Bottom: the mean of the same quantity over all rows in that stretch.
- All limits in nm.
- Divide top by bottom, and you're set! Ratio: -3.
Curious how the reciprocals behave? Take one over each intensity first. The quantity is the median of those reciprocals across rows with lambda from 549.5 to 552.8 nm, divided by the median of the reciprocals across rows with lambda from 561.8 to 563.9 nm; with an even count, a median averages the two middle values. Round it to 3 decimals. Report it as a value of 1.002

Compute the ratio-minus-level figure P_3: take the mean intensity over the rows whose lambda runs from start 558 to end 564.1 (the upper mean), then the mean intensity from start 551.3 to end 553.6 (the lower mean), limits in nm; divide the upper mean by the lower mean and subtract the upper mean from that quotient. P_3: -4.113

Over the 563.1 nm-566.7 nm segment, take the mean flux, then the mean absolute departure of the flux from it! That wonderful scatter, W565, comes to 0.07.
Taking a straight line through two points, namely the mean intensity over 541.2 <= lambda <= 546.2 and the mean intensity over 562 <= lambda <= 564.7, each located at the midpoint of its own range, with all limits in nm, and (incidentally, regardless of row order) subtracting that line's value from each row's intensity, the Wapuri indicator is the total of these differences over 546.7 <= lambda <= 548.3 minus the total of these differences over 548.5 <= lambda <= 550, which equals -1.6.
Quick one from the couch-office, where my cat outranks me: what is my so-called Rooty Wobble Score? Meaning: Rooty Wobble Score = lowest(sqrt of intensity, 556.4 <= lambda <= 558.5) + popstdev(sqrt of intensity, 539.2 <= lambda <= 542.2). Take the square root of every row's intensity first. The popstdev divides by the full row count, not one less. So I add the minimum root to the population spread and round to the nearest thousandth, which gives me 2.290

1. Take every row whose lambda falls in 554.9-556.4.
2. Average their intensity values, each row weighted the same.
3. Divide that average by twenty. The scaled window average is 0.259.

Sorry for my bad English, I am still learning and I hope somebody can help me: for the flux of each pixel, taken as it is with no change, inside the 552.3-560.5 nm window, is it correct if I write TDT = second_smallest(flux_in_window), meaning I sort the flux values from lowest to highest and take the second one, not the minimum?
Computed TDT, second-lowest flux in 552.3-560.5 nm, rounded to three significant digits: 4.95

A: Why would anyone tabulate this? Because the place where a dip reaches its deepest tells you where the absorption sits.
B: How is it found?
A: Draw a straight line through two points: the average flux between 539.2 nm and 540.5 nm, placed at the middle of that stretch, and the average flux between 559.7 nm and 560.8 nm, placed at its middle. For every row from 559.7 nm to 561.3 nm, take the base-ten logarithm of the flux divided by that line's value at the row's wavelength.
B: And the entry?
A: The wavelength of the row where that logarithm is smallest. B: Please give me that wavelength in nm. 559.867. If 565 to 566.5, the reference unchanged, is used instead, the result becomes 565.829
